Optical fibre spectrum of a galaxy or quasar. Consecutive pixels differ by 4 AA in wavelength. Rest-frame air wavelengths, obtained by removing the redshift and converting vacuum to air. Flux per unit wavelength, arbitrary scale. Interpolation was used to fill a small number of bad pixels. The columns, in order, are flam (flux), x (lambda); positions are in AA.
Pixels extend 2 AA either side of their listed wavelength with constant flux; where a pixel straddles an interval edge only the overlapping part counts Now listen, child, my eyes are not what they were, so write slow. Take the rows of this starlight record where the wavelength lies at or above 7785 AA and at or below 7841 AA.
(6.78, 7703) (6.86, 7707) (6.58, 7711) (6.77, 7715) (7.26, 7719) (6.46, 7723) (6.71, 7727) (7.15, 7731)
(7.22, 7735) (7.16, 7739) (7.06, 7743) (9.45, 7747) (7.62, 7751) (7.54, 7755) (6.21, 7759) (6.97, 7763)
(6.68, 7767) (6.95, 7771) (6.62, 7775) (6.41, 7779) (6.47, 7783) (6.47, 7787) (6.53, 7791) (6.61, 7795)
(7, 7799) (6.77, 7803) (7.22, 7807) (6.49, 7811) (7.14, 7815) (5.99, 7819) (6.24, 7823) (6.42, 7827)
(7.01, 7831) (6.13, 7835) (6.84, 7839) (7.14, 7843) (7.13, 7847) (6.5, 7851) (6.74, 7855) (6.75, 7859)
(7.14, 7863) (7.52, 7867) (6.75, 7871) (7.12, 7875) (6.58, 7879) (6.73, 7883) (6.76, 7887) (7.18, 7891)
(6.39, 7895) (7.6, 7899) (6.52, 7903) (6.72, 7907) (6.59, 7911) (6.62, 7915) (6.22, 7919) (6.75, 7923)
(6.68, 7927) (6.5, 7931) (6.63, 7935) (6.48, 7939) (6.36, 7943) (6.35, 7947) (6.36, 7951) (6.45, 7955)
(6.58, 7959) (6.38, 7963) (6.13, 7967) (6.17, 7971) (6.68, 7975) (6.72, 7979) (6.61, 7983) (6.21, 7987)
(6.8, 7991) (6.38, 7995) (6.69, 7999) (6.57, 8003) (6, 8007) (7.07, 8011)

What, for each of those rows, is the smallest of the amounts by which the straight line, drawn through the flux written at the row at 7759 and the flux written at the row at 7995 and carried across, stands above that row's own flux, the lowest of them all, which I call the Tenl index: -0.98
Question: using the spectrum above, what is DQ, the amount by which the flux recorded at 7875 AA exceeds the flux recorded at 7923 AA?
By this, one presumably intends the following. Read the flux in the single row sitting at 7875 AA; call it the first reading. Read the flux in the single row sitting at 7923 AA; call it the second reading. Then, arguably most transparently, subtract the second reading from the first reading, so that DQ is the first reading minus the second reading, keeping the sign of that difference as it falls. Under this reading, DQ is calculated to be 0.4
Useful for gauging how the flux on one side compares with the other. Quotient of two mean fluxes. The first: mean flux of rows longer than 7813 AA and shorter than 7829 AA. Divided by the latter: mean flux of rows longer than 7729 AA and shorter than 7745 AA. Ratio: 0.90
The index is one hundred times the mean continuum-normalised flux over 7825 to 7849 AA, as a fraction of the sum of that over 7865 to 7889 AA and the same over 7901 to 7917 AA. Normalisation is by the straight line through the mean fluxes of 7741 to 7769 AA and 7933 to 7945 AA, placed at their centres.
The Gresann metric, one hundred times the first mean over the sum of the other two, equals 48.2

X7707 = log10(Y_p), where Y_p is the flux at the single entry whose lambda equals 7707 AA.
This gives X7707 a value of 0.836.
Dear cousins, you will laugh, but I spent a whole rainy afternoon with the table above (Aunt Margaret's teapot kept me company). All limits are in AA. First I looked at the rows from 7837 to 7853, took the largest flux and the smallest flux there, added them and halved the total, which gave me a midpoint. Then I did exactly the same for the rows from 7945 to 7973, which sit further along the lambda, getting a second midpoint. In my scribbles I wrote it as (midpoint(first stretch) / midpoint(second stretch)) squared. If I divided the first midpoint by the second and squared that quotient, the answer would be 1.15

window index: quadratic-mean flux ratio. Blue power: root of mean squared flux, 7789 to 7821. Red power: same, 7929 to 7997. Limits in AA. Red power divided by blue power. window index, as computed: 0.96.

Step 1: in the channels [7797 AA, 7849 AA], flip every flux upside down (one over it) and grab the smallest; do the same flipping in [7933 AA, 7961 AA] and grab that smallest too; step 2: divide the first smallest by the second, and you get 0.92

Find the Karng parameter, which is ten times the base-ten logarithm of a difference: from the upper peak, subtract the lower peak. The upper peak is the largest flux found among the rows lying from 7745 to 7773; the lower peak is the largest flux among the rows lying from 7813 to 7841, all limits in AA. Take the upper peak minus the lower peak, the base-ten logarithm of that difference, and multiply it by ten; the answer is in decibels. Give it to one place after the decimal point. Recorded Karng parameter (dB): 3.6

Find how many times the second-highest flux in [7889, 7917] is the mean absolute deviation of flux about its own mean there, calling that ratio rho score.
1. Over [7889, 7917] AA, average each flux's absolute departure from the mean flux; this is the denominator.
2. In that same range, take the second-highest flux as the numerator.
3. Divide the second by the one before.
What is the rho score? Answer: 21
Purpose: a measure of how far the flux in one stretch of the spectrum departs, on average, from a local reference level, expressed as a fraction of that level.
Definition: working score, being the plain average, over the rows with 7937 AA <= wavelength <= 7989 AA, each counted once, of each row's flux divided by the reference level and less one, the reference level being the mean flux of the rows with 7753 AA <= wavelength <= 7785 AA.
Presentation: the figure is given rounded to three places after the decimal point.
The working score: -0.046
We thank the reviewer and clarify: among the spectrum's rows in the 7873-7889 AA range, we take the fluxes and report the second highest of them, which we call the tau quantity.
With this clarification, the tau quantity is 6.76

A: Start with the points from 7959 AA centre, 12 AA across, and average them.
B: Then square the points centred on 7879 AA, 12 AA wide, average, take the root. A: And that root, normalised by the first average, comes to 1.05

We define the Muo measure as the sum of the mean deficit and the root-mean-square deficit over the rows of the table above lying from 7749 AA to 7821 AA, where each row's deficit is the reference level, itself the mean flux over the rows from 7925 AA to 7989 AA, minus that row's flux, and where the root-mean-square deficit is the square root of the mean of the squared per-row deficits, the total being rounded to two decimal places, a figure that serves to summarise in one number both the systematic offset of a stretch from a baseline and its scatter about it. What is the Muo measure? 0.22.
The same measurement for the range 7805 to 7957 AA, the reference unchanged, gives 0.20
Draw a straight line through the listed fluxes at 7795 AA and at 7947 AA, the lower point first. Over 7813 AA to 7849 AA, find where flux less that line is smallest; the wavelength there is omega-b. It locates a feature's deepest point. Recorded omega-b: 7819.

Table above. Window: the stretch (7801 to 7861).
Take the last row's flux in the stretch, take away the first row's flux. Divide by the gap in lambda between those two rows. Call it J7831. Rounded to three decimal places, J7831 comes 0.000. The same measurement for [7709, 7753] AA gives 0.026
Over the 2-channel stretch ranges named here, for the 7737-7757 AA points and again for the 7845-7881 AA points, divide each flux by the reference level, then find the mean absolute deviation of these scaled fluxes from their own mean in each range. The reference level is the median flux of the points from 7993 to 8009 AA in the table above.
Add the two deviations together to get 0.15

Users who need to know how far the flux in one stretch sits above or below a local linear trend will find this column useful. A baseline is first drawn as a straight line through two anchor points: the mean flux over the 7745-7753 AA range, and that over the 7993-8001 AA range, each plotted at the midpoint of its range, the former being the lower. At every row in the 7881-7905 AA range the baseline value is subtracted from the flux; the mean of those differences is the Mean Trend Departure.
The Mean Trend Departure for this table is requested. -0.51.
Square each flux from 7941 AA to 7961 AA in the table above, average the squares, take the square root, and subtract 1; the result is 5.4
